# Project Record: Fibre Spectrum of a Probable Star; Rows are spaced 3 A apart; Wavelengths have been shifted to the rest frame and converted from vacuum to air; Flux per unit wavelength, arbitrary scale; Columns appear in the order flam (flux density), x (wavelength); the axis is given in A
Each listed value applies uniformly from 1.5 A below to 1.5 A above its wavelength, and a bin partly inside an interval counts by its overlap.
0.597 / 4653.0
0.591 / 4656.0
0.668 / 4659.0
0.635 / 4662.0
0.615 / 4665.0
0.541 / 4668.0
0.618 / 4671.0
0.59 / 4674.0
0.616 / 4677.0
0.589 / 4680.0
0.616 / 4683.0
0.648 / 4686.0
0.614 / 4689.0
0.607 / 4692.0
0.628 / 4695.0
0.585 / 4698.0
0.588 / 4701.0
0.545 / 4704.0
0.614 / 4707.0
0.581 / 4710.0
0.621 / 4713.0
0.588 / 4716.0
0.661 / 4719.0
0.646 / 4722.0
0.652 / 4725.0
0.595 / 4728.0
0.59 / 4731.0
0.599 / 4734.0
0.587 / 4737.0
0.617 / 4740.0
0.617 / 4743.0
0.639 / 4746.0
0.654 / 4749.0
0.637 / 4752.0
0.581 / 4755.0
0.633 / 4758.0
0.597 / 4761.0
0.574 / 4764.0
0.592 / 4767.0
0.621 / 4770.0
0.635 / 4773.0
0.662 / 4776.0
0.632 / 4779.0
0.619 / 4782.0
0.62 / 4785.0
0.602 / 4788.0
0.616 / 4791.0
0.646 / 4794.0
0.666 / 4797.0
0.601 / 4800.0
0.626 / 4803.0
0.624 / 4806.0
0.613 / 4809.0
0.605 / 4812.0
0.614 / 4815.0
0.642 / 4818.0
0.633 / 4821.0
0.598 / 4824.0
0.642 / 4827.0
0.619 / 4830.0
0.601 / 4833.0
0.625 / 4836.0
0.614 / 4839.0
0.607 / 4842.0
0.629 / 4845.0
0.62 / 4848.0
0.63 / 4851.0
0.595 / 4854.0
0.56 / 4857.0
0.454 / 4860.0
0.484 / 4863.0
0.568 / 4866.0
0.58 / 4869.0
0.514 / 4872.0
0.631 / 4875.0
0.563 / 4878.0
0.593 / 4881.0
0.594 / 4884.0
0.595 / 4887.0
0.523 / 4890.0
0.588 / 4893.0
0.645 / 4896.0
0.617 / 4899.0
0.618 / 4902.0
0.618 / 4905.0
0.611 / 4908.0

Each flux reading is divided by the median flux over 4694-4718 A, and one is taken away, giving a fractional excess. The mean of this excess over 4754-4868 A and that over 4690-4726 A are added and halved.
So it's 0.035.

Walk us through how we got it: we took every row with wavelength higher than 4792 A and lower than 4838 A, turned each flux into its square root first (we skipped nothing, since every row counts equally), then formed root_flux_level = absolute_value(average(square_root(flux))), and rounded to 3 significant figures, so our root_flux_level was 0.790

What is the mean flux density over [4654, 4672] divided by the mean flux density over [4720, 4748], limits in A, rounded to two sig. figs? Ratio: 0.99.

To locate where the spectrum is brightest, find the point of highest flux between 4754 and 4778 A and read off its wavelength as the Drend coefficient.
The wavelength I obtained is 4776.0 A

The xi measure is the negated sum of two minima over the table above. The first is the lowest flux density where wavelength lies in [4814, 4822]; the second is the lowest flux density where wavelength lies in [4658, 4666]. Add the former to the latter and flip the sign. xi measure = -1.229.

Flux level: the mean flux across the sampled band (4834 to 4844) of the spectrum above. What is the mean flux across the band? 0.615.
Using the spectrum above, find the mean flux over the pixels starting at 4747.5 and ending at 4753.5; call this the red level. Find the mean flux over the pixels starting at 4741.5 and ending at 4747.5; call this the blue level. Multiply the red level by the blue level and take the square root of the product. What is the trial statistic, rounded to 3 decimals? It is 0.637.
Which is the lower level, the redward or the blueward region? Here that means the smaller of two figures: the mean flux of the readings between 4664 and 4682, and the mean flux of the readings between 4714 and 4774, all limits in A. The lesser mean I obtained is 0.595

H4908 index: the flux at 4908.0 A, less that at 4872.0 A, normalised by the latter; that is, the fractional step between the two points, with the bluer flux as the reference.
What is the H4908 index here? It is 0.19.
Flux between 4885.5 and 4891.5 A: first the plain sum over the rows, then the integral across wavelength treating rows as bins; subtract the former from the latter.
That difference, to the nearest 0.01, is 2.24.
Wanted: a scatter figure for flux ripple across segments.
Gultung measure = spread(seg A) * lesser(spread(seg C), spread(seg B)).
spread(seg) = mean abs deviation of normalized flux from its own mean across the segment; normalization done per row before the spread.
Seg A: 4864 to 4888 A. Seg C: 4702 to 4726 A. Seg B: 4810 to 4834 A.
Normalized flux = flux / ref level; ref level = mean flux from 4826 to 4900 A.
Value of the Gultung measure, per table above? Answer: 0.0010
